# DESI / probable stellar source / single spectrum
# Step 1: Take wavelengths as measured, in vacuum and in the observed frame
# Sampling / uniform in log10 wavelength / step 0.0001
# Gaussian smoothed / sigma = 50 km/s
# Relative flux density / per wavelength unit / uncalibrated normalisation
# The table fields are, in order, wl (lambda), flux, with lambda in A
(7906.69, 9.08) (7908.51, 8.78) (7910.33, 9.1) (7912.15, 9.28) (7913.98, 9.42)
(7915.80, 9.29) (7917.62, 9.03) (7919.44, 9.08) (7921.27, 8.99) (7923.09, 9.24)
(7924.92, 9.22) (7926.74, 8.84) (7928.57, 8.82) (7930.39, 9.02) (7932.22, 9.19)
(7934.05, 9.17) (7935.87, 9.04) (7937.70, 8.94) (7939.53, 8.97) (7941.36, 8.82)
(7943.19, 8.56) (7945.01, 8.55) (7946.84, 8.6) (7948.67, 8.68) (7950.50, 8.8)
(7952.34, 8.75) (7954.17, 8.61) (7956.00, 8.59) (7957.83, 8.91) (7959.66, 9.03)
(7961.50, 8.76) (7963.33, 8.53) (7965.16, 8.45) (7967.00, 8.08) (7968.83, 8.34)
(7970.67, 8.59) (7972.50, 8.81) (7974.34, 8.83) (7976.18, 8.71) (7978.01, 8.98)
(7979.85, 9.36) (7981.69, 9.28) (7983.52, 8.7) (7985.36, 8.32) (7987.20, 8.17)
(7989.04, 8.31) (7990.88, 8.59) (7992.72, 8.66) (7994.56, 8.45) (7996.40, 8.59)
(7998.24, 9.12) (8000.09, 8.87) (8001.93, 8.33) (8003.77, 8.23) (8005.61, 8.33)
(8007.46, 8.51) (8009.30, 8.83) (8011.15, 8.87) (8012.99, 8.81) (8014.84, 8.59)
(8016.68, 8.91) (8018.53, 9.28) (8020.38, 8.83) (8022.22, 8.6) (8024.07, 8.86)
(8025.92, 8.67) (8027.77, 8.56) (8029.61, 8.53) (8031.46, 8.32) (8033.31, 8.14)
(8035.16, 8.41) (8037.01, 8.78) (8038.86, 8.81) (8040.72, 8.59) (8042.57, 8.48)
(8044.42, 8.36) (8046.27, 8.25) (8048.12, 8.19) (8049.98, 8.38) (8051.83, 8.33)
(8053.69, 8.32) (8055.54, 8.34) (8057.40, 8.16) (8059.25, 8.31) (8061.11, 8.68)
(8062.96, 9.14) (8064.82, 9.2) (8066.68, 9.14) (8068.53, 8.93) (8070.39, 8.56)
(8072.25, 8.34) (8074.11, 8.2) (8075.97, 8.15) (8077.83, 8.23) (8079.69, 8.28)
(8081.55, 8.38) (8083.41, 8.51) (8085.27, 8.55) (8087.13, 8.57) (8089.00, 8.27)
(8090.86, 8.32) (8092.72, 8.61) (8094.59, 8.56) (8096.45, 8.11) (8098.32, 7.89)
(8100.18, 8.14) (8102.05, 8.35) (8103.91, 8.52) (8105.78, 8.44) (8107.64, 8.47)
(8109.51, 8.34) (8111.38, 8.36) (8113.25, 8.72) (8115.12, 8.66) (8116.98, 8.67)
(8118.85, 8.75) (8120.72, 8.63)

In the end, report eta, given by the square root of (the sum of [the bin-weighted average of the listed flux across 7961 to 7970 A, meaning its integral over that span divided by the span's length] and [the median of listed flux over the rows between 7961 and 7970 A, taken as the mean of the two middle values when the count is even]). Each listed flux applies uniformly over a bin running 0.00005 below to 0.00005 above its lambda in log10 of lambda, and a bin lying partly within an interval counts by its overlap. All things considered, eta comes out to 4.11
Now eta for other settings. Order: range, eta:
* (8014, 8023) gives 4.21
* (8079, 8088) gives 4.12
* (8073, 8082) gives 4.06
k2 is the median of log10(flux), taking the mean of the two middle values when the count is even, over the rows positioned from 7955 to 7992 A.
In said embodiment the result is 0.937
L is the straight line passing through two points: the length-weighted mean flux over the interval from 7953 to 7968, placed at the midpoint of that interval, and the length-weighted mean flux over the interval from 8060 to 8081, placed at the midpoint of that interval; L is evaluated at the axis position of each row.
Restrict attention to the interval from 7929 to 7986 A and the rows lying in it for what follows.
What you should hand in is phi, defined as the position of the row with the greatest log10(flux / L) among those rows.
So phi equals 7979.85 A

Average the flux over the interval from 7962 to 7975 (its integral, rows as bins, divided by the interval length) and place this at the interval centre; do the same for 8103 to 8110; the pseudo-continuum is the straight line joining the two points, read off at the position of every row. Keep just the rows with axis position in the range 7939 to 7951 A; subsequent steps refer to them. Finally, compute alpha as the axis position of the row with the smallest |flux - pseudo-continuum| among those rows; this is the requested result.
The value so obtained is 7945.01 A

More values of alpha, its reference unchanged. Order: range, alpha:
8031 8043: 8042.57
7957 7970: 7963.33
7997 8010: 8007.46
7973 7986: 7983.52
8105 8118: 8105.78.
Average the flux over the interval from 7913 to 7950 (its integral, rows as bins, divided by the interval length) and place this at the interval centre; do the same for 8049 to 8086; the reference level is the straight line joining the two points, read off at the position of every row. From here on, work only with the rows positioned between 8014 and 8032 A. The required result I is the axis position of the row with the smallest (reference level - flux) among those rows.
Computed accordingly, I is 8018.53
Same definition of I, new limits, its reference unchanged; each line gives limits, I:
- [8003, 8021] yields 8018.53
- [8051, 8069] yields 8064.82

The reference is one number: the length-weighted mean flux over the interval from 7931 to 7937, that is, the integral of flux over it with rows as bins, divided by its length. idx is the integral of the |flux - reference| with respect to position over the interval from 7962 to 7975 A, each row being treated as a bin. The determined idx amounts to 8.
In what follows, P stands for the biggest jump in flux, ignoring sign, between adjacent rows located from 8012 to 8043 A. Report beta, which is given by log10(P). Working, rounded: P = 0.45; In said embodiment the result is -0.35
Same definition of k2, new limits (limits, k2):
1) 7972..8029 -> 0.940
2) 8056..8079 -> 0.927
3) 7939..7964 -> 0.940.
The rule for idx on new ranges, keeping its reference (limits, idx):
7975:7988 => 6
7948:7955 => 3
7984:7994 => 7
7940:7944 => 2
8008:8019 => 3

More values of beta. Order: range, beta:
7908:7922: -0.49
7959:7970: -0.43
